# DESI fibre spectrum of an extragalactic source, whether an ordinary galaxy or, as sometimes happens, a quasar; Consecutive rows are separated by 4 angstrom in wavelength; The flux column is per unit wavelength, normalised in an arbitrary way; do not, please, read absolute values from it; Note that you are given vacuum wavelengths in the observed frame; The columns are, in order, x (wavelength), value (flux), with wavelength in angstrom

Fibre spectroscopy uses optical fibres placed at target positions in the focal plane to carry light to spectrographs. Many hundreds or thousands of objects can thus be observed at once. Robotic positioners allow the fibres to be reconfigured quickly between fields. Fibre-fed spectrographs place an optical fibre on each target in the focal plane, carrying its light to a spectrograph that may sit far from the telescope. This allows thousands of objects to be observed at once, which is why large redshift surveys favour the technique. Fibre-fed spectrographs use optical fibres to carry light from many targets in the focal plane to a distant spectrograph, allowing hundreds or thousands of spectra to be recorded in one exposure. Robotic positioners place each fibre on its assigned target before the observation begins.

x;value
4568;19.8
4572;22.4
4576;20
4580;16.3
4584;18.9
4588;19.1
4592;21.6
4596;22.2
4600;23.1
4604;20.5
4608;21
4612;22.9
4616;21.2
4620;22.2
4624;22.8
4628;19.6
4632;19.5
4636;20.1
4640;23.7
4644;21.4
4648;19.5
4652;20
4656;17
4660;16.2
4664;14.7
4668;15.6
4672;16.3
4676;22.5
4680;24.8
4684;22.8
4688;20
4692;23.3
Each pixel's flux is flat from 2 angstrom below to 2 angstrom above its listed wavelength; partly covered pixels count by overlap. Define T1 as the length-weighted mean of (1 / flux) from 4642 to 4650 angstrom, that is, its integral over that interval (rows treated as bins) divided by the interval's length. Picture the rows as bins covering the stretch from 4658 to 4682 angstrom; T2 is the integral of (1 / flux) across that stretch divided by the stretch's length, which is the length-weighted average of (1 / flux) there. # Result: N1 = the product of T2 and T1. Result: 0.0028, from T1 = 0.0490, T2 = 0.0567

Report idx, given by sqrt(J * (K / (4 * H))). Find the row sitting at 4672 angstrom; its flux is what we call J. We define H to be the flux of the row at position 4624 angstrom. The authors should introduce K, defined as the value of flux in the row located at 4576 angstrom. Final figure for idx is 1.9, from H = 22.8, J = 16.3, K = 20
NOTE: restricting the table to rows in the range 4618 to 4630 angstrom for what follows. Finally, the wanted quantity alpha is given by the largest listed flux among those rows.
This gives 22.8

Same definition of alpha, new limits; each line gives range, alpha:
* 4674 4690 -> 24.8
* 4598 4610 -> 23.1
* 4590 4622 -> 23.1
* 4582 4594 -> 21.6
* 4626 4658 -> 23.7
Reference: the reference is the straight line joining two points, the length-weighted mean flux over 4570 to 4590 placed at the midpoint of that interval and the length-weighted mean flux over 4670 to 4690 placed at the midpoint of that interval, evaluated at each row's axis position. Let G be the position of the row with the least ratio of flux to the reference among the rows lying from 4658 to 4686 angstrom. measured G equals 4664 angstrom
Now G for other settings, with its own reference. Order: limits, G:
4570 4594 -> 4580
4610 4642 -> 4632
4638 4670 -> 4664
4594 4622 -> 4604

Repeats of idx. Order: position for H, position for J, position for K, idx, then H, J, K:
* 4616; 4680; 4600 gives 2.6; 21.2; 24.8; 23.1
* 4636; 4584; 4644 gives 2.2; 20.1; 18.9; 21.4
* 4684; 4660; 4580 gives 1.7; 22.8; 16.2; 16.3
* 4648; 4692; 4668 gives 2.2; 19.5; 23.3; 15.6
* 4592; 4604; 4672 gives 2.0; 21.6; 20.5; 16.3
